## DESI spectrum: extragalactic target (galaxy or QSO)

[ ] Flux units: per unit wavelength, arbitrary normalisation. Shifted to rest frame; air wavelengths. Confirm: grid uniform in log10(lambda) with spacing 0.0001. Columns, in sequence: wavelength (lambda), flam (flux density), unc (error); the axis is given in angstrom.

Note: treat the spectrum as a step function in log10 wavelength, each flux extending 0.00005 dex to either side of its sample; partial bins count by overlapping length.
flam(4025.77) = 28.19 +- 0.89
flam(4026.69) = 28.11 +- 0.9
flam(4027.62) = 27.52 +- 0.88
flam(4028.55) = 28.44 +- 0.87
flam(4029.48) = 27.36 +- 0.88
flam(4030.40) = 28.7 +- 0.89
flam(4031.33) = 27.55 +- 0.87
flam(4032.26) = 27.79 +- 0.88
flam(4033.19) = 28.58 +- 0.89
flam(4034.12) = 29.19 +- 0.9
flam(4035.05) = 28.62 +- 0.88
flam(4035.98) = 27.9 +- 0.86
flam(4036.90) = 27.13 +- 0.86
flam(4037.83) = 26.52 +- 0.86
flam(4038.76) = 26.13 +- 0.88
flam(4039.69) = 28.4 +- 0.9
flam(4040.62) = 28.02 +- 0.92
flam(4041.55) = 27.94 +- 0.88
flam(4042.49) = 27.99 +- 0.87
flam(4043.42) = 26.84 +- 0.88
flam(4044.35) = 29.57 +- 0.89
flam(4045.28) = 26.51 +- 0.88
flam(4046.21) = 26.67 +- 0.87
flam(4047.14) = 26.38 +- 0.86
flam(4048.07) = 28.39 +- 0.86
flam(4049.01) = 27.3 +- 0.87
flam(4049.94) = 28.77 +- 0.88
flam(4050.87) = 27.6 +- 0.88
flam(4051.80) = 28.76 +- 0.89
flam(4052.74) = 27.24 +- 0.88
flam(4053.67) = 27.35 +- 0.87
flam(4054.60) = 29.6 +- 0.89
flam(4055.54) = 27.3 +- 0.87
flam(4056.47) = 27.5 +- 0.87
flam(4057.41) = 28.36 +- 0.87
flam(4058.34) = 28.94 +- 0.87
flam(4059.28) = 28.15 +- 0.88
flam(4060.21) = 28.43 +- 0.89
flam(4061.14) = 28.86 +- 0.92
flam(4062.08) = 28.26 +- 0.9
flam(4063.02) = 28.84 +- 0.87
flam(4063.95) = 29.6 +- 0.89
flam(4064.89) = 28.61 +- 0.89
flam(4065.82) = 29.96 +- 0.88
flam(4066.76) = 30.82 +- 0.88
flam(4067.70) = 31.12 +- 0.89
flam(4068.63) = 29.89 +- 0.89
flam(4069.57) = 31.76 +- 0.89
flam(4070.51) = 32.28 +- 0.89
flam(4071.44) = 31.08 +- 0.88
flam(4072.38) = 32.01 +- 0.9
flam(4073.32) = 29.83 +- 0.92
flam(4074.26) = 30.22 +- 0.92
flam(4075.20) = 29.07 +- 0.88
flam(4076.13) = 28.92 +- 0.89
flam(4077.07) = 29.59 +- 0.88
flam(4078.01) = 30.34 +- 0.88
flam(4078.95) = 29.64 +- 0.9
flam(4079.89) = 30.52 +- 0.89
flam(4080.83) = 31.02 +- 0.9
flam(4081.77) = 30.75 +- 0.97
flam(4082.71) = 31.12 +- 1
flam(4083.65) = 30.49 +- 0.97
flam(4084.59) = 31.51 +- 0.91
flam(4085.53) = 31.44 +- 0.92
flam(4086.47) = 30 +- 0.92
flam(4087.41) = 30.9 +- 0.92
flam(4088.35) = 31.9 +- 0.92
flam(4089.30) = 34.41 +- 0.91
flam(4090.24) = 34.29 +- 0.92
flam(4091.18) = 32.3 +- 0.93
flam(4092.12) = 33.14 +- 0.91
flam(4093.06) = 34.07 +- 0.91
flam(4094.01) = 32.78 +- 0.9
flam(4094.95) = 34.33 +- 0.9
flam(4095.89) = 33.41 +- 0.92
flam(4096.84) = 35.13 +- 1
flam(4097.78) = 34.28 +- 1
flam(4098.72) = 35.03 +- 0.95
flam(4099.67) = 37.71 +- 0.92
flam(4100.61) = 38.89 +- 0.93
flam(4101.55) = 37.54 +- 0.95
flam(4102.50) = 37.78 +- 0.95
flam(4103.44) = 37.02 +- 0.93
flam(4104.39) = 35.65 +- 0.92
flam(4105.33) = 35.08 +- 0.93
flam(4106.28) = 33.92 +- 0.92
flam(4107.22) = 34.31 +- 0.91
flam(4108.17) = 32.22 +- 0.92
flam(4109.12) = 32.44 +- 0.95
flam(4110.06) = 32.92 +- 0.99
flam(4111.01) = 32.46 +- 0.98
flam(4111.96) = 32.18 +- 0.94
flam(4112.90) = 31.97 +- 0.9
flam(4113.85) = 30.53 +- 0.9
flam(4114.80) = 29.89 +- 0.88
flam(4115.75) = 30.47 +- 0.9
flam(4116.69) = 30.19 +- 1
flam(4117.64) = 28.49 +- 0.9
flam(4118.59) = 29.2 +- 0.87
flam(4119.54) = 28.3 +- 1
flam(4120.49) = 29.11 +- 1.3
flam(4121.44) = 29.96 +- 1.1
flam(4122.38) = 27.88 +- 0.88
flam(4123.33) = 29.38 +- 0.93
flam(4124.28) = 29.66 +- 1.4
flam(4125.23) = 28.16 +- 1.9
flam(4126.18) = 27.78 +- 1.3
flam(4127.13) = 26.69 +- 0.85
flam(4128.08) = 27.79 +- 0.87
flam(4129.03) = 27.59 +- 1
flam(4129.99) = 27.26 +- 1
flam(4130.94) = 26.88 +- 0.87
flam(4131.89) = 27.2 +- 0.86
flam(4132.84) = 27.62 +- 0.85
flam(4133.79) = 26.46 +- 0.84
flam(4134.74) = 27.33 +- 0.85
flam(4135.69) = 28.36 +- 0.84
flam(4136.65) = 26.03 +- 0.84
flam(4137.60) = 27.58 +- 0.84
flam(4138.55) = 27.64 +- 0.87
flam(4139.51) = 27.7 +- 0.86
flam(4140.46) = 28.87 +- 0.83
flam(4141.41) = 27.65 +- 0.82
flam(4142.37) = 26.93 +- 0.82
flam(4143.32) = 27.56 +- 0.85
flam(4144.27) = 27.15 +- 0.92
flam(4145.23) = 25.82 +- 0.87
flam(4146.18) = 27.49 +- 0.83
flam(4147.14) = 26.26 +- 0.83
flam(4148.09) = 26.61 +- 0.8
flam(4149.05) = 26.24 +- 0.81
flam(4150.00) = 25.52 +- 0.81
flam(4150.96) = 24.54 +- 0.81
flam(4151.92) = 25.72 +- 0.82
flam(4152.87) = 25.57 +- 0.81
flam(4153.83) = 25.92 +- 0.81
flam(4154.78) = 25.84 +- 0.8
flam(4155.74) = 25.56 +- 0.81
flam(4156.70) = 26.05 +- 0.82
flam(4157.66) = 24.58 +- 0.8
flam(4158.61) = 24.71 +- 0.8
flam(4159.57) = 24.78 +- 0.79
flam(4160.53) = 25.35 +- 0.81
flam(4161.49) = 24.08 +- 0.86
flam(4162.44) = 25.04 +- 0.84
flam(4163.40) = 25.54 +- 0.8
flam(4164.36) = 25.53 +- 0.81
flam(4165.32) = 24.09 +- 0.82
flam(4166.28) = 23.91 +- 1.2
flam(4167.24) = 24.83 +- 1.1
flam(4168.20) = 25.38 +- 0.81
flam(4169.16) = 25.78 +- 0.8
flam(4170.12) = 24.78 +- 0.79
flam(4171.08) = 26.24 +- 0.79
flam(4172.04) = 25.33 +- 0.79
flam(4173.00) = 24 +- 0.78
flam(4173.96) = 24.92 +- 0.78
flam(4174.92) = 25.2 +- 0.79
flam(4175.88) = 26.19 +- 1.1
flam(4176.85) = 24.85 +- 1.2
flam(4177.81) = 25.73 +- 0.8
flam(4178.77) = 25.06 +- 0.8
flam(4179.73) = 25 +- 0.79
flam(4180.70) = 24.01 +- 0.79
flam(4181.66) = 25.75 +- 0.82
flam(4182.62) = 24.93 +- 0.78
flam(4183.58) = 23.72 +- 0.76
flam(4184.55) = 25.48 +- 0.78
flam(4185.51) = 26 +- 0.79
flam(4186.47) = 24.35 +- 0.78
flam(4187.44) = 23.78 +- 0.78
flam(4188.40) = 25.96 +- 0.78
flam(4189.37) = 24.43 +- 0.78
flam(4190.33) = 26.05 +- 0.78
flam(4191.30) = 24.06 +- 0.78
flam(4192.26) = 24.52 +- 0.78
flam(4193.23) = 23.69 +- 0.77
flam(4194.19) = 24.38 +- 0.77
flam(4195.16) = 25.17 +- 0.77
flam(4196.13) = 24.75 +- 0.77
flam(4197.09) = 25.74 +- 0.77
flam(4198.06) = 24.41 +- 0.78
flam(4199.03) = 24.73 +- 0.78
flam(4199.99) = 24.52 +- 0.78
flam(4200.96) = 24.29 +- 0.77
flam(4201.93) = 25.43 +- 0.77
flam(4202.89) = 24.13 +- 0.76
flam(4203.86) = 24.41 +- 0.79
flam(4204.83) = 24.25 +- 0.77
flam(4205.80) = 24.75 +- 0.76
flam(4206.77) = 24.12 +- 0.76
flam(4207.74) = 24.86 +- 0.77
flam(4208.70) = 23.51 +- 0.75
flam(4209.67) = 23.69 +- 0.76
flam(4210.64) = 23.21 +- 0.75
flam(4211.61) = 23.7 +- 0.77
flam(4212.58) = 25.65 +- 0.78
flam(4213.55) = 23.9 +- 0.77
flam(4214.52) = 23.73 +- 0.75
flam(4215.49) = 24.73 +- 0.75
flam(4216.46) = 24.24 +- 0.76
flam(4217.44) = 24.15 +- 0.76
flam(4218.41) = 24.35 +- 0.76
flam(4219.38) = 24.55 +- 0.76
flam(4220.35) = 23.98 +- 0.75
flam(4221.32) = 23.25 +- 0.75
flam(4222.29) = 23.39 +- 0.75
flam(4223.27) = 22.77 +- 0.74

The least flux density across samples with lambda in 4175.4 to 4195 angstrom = 23.69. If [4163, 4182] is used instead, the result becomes 23.91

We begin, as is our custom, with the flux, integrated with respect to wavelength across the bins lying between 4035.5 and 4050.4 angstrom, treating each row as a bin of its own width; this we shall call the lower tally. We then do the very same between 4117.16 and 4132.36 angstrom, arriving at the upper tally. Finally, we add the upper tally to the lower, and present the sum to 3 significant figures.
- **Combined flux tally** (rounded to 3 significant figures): 839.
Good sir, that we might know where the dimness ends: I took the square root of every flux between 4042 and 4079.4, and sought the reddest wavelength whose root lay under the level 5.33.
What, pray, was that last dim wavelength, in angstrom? 4062.08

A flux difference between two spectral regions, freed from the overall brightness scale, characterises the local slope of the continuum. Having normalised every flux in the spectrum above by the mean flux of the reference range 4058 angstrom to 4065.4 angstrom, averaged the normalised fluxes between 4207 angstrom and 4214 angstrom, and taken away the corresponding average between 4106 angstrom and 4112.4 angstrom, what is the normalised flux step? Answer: -0.31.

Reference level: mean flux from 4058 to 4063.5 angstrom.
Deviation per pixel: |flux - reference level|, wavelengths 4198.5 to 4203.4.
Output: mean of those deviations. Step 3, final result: 4.0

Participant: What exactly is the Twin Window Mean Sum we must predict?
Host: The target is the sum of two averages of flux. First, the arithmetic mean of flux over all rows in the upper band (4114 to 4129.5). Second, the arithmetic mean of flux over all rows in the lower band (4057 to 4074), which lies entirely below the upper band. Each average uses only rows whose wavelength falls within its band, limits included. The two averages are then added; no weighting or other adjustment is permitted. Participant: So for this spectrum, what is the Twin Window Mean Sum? 59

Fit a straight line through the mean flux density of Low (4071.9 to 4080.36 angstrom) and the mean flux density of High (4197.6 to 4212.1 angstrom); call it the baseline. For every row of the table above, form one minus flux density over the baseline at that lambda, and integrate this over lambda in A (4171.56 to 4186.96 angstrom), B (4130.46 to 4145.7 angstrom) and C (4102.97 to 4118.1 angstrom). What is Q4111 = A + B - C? 2.3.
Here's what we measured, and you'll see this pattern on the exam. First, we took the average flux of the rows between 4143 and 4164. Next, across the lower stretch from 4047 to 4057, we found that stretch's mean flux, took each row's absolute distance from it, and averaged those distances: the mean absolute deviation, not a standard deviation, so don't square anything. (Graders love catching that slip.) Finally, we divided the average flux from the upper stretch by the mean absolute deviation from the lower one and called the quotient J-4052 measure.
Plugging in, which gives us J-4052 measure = 34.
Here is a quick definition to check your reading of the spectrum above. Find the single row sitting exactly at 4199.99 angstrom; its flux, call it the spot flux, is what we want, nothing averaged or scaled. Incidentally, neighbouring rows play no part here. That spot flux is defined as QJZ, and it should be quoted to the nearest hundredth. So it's 24.52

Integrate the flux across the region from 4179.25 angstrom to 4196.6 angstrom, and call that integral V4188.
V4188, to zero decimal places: 430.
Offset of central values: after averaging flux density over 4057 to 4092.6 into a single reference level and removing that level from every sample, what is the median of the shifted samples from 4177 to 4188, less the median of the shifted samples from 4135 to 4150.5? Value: -2.3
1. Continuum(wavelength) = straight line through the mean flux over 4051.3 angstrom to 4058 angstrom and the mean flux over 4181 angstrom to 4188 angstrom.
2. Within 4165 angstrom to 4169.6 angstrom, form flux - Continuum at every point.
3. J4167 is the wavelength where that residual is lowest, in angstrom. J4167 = 4166.28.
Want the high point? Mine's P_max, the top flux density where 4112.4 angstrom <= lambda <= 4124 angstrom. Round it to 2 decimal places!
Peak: 31.97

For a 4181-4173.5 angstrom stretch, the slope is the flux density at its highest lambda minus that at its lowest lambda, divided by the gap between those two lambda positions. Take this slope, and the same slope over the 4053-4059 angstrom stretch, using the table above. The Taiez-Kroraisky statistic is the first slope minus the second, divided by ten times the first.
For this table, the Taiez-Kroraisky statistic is 0.4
